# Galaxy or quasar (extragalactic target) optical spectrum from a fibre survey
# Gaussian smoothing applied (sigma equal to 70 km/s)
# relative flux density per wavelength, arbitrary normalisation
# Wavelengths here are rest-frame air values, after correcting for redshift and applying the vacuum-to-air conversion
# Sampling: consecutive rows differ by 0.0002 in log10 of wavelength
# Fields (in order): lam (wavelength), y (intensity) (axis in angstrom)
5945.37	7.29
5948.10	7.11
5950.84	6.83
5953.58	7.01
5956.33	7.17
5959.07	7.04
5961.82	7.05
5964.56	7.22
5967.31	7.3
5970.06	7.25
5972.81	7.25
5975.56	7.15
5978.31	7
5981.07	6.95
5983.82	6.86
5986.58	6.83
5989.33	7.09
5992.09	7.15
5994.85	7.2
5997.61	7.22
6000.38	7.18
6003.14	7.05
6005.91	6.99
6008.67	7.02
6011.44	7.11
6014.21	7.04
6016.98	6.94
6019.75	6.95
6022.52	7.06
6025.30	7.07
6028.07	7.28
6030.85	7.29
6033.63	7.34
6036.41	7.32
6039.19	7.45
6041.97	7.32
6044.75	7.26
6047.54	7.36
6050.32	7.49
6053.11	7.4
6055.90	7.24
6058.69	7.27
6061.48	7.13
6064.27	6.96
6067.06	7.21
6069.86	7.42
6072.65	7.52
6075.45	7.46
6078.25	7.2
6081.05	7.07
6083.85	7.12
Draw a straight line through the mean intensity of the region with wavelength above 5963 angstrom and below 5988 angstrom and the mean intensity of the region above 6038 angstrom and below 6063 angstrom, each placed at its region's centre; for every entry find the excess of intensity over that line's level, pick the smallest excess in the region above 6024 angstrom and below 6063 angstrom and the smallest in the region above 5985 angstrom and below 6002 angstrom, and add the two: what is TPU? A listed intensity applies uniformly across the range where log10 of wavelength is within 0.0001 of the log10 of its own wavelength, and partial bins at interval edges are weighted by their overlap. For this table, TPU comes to -0.52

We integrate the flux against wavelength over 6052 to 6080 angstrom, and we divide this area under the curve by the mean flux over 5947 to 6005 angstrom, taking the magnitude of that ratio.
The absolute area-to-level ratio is 29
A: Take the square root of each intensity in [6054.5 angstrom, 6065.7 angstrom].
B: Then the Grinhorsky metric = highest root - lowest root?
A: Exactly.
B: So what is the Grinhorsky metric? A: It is 0.058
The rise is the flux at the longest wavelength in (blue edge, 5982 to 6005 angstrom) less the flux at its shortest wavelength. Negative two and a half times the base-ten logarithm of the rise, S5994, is 1.8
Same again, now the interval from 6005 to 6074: 0.7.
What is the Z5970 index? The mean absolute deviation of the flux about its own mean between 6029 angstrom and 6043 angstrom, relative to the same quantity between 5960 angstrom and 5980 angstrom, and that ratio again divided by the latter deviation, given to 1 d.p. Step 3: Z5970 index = 5.0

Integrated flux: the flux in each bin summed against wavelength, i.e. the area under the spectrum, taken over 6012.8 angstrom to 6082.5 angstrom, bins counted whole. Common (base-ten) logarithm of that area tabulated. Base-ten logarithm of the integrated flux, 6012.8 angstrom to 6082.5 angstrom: 2.7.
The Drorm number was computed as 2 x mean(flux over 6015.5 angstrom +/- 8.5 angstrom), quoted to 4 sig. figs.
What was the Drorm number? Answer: 14.04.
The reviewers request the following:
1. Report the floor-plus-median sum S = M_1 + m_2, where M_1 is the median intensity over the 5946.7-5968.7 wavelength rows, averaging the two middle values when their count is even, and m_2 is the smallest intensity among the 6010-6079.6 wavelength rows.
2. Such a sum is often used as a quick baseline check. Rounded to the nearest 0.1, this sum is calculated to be 14.0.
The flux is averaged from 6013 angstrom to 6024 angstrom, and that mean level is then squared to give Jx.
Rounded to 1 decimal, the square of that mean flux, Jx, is 49.0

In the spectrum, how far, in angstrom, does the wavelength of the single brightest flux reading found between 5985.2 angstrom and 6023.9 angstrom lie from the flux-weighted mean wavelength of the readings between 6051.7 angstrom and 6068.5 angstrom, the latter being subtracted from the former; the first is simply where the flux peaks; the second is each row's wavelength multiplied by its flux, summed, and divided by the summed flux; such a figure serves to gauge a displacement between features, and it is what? -62.4 angstrom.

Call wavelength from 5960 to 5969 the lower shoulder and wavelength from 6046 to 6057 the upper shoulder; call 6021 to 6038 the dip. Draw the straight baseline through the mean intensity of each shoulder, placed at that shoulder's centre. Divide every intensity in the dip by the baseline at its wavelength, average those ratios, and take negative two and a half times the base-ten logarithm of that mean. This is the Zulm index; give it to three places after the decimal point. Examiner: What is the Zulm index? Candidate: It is 0.015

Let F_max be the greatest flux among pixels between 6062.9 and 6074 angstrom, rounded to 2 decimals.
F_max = 7.52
